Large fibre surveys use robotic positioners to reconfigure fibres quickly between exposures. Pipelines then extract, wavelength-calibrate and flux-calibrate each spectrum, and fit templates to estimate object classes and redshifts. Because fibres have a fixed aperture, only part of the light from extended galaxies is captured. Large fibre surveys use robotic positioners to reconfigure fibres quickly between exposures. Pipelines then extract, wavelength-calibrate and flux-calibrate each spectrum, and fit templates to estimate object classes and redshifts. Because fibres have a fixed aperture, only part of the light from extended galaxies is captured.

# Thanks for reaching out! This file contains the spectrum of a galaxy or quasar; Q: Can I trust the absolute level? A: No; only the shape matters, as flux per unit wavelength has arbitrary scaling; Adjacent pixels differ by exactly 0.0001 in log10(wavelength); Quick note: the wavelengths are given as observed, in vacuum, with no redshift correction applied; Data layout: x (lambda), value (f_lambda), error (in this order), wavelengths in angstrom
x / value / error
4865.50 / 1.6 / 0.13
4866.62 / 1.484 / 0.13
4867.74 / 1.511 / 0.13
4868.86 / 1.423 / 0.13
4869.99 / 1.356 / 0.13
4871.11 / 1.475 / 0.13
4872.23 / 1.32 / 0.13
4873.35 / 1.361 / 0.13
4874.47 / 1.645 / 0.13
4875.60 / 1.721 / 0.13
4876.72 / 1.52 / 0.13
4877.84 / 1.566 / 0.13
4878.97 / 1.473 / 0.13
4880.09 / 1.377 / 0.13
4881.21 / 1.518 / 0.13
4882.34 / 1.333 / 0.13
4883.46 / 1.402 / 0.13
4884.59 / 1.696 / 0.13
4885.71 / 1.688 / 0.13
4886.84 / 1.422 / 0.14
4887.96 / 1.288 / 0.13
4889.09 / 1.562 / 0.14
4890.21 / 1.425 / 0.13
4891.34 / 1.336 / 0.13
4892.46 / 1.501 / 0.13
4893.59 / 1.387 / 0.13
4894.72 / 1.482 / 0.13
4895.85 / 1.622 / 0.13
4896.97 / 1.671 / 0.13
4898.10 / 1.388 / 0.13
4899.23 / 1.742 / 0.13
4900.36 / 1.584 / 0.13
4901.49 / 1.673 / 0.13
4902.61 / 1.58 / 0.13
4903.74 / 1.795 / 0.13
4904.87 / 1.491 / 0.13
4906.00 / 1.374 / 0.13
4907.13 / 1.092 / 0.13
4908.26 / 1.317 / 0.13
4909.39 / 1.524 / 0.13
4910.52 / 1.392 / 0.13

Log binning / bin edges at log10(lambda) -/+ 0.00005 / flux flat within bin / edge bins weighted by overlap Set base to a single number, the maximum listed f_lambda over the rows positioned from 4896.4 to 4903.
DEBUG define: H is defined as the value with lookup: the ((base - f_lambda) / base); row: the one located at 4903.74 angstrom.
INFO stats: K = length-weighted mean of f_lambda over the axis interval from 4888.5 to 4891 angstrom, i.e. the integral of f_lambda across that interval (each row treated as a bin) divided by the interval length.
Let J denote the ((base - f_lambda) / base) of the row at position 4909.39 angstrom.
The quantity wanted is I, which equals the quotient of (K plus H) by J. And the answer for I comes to 12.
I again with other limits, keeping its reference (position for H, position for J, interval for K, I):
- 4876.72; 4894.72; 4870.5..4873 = 10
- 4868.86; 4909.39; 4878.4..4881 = 13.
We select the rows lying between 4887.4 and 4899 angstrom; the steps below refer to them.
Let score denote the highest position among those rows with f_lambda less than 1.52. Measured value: 4898.10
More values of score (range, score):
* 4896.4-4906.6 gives 4906.00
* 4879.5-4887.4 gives 4886.84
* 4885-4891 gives 4890.21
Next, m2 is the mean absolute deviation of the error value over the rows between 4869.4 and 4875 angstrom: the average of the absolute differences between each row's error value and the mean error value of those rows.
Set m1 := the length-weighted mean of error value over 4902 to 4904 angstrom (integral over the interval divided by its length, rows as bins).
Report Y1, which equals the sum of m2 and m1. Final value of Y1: 0.131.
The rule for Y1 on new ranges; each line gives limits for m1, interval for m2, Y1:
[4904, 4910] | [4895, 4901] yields 0.130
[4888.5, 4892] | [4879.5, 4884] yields 0.133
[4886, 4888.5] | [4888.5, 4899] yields 0.137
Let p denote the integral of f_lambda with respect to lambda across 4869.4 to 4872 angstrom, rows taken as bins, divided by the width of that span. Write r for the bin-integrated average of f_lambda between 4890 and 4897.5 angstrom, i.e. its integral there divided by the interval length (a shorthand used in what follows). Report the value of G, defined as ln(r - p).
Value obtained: -2.4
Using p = 1.40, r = 1.49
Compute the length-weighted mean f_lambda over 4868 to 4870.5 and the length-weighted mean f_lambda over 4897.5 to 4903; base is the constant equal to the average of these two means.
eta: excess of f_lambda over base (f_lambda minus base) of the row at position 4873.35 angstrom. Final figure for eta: -0.14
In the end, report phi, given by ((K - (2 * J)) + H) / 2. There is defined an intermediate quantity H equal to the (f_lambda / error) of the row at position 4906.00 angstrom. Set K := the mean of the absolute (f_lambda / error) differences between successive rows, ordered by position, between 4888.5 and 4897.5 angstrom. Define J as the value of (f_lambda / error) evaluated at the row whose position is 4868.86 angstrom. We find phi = -5.3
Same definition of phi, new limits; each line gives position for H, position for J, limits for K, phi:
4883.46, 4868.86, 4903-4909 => -4.7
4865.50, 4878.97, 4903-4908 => -4.3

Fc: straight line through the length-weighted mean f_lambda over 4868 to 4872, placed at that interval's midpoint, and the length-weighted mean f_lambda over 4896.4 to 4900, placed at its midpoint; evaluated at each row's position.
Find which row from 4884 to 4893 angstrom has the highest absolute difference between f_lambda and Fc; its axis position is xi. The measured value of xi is 4887.96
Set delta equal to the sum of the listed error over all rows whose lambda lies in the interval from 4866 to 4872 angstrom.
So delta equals 0.65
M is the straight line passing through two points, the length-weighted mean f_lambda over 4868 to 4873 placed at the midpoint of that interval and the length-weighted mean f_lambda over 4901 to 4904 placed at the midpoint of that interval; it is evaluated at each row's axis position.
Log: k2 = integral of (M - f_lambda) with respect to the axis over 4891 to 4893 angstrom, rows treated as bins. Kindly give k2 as 0.32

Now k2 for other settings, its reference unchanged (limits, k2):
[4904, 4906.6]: 0.60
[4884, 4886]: -0.33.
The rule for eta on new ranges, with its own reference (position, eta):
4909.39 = 0.03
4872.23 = -0.18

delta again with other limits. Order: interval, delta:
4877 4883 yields 0.65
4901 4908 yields 0.78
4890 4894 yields 0.52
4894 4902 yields 0.91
